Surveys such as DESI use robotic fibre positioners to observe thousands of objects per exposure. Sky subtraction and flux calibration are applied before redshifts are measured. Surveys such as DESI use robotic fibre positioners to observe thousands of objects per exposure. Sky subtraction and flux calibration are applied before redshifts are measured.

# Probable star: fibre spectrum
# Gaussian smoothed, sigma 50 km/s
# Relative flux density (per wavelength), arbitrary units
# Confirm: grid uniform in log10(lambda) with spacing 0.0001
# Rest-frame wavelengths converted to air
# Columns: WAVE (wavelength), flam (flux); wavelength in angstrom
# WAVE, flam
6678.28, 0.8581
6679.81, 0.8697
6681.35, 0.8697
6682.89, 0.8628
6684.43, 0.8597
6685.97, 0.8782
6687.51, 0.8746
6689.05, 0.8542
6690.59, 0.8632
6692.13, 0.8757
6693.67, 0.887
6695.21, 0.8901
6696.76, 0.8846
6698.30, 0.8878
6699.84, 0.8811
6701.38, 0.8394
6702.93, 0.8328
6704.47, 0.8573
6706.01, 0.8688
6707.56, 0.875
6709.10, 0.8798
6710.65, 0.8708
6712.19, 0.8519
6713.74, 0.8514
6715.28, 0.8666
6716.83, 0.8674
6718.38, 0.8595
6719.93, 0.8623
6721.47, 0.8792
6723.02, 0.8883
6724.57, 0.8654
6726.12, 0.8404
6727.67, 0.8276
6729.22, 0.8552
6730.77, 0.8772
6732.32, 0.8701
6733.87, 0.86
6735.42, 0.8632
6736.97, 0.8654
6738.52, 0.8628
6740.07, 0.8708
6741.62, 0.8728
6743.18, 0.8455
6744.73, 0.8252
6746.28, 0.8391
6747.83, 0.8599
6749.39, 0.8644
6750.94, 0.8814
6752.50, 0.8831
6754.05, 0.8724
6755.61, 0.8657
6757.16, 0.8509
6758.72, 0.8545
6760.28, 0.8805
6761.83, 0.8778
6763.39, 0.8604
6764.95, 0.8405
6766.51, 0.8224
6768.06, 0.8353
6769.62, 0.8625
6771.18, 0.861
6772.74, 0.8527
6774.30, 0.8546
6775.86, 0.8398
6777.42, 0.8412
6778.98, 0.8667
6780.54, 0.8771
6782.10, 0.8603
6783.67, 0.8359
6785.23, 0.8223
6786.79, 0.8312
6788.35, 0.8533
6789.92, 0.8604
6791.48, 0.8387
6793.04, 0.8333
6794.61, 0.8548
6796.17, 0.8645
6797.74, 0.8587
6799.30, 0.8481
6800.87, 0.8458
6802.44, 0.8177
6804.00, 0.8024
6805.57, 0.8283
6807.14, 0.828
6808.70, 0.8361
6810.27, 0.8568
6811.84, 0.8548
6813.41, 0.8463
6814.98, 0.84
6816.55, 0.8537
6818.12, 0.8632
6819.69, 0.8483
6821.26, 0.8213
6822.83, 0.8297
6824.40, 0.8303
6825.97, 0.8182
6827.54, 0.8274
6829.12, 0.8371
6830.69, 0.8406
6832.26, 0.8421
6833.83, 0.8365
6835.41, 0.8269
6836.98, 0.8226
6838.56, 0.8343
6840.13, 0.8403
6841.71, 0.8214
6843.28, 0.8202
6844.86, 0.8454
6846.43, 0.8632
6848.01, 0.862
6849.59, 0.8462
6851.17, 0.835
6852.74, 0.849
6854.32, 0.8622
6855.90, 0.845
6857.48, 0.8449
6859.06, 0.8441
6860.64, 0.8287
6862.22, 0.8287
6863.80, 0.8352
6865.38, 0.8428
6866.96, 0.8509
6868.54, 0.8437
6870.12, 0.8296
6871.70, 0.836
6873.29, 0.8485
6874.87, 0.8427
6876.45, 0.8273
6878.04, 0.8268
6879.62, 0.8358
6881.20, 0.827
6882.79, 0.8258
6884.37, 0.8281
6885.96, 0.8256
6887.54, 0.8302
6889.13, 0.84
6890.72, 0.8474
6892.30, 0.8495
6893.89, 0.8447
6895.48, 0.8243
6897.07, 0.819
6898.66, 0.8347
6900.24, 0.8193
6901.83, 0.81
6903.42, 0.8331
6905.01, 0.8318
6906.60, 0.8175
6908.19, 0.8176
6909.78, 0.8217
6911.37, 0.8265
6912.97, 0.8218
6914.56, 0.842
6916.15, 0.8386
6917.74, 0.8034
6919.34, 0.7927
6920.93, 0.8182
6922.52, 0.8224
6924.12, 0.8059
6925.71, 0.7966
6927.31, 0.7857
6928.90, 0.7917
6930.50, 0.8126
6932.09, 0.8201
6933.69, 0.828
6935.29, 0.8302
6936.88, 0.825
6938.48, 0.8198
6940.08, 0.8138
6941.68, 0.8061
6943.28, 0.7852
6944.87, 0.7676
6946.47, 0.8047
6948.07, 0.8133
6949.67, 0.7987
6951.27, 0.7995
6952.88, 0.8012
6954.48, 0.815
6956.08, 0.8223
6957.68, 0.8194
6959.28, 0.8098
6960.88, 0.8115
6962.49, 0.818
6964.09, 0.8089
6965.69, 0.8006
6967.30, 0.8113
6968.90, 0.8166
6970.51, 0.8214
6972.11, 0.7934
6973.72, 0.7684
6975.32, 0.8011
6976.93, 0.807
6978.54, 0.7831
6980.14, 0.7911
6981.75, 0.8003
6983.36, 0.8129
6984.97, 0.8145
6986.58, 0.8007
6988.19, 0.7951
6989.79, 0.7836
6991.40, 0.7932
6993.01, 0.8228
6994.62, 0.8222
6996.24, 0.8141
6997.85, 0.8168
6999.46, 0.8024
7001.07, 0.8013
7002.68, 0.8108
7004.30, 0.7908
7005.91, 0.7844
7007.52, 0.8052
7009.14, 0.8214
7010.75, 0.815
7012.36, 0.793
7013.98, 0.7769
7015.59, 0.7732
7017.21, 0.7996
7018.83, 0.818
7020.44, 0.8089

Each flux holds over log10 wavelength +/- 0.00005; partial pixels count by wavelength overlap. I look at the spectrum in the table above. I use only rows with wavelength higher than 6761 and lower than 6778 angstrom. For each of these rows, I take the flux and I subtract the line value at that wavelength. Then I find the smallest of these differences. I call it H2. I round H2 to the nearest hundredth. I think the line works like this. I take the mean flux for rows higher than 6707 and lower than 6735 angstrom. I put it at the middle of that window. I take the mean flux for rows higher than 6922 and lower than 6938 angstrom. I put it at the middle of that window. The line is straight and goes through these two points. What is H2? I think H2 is -0.03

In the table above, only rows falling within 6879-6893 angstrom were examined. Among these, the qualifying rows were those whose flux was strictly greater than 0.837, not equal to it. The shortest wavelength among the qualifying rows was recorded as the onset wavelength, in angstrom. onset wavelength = 6889.13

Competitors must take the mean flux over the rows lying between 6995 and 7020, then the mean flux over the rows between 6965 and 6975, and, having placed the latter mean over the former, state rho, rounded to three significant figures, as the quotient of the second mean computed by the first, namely 1.00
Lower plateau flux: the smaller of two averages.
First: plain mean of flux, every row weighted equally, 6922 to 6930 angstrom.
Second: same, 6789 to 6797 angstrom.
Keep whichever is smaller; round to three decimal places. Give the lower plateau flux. 0.800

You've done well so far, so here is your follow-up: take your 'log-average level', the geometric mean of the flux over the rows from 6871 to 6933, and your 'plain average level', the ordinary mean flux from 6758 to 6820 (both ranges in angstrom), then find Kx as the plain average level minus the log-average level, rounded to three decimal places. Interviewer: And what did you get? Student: 0.024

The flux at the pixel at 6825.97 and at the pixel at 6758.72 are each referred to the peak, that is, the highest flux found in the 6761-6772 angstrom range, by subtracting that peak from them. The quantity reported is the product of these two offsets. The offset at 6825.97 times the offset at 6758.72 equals 0.0014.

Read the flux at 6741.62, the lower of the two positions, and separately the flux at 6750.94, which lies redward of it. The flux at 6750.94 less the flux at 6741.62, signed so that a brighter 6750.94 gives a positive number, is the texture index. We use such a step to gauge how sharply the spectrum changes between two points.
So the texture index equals 0.01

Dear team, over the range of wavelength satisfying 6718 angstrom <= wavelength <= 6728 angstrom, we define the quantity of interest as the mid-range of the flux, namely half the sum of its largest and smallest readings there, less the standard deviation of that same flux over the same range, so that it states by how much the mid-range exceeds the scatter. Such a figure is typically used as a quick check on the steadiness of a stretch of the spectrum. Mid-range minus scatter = 0.84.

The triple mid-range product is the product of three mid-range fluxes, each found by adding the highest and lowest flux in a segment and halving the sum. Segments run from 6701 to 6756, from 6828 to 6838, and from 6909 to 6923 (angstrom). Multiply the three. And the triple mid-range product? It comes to 0.583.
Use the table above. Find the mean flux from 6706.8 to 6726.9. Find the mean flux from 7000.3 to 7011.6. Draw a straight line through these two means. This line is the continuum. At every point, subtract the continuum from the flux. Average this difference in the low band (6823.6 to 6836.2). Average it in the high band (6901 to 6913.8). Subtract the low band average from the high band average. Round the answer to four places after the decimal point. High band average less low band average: 0.0067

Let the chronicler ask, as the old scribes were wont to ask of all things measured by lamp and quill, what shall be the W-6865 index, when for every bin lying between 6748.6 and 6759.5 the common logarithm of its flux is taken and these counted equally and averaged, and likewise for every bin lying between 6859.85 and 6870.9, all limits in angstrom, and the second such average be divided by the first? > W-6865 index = 1.25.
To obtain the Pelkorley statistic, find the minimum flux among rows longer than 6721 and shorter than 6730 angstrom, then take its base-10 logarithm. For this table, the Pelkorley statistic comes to -0.082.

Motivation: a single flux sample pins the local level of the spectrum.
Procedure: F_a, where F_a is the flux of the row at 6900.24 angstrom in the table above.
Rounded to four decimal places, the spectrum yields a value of 0.8193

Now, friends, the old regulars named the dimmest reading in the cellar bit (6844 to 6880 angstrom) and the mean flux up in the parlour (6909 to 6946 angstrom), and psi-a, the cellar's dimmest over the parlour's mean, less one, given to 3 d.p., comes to 0.018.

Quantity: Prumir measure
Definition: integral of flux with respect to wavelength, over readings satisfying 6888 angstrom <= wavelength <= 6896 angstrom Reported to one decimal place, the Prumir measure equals 6.7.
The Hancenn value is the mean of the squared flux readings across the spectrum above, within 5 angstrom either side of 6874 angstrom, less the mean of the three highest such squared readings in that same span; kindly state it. -0.012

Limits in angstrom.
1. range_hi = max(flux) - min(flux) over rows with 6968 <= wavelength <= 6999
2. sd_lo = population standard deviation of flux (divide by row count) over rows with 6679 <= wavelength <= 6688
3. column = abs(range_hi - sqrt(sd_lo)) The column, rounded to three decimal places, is 0.025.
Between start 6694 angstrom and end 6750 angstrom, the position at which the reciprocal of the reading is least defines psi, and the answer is 6695.21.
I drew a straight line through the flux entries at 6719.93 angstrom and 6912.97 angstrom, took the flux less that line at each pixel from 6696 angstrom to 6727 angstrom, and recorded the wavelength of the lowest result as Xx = 6702.93 angstrom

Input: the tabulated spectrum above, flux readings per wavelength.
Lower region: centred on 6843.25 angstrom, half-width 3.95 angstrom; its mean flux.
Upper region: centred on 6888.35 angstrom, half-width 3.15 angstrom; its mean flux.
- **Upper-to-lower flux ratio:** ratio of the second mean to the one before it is 1.00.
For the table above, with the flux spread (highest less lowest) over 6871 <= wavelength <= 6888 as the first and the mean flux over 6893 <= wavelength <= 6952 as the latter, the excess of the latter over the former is 0.792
